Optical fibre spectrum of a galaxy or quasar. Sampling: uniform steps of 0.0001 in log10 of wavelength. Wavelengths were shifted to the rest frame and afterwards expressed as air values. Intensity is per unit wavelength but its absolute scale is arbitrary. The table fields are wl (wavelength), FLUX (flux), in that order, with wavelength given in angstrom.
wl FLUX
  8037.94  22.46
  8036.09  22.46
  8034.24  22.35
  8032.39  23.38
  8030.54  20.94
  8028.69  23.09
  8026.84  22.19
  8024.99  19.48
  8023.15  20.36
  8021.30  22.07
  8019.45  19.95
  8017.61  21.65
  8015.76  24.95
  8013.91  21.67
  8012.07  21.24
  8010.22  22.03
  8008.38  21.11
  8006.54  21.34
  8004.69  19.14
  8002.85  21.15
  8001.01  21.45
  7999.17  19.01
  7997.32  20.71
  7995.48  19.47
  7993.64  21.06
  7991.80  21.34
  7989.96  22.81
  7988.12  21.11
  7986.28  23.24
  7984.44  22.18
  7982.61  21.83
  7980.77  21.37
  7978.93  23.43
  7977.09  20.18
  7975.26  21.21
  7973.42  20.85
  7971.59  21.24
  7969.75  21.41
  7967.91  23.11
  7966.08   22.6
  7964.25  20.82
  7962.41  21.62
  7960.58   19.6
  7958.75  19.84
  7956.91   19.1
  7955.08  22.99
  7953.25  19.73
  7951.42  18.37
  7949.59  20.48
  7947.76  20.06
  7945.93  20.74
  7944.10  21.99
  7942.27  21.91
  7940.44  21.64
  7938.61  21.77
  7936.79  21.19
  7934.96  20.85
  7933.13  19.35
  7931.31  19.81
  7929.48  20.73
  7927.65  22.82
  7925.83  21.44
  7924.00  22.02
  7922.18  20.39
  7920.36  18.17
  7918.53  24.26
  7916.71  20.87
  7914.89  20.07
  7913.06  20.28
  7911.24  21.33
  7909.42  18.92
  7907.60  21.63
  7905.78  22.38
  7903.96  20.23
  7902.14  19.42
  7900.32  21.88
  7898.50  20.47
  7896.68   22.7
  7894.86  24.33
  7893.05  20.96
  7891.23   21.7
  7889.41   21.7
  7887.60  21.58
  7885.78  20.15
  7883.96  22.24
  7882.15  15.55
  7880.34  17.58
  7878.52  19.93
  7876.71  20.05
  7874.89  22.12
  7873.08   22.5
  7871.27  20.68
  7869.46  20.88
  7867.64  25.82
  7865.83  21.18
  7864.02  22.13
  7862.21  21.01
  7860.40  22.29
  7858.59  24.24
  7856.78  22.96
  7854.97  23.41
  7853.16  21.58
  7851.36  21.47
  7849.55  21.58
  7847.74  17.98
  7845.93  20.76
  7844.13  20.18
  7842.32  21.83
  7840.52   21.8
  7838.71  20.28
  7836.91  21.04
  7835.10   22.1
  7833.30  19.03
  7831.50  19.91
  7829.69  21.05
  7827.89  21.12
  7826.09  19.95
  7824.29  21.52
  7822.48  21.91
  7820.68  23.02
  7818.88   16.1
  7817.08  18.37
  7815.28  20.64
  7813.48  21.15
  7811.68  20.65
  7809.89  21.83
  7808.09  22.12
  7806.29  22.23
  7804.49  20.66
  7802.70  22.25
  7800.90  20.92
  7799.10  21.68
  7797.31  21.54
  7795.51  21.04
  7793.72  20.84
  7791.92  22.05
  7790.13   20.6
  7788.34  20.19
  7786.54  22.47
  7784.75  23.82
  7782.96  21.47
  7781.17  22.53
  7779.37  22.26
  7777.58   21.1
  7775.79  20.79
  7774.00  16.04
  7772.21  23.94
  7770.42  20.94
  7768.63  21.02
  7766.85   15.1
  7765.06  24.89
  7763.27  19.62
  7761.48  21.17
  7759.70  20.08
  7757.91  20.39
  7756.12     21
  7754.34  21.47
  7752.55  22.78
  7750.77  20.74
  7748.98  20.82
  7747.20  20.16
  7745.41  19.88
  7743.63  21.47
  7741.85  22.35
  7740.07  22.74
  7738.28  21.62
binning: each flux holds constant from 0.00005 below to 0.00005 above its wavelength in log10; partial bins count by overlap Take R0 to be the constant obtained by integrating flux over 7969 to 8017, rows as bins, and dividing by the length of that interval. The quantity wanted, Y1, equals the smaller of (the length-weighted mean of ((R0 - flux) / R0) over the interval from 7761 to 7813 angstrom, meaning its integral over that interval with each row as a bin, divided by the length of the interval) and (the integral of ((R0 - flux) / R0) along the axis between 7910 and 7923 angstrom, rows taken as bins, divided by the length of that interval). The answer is 0.008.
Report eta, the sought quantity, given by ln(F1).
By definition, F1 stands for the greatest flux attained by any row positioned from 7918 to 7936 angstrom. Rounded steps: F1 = 24.26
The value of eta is 3.19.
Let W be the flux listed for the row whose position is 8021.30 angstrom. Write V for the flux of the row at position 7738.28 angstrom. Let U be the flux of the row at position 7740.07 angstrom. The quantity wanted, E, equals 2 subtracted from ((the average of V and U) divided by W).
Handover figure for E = -1.00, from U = 22.74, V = 21.62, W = 22.07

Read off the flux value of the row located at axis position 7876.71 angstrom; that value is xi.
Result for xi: 20.05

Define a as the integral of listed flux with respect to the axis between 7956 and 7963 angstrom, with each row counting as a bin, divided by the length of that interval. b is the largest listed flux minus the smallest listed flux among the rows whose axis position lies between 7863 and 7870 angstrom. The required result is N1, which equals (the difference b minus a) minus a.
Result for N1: -35.0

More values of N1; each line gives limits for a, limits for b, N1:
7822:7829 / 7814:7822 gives -35.2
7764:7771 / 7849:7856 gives -39.0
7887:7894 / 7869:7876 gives -41.2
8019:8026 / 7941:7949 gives -39.1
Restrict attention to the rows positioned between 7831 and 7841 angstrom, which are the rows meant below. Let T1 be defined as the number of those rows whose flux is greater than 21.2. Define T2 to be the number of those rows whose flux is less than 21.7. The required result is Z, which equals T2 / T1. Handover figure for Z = 2.0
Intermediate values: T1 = 2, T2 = 4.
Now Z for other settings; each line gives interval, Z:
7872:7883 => 2.0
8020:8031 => 1.0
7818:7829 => 1.3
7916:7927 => 1.3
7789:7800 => 1.7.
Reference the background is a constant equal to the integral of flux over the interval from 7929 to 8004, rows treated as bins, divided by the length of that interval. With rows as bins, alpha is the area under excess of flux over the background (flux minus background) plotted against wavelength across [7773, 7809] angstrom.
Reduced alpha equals 10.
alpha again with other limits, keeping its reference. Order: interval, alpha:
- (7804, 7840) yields -11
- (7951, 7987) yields 8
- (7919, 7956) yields -7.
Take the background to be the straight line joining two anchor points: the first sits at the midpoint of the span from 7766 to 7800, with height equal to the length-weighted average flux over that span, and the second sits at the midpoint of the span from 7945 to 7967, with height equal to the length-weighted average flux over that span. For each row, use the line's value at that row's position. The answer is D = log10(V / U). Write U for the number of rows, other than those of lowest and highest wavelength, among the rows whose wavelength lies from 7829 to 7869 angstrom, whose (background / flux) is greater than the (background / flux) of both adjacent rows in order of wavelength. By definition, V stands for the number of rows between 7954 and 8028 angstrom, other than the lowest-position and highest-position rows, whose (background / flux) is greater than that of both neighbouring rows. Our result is 0.24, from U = 8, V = 14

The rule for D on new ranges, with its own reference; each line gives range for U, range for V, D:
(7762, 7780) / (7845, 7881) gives 0.30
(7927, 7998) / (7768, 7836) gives -0.04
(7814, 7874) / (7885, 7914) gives -0.44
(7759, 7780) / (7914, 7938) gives -0.12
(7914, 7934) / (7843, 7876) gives 0.48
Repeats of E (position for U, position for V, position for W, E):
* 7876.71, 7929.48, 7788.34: -0.99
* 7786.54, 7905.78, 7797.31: -0.96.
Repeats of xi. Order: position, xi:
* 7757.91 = 20.39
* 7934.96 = 20.85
